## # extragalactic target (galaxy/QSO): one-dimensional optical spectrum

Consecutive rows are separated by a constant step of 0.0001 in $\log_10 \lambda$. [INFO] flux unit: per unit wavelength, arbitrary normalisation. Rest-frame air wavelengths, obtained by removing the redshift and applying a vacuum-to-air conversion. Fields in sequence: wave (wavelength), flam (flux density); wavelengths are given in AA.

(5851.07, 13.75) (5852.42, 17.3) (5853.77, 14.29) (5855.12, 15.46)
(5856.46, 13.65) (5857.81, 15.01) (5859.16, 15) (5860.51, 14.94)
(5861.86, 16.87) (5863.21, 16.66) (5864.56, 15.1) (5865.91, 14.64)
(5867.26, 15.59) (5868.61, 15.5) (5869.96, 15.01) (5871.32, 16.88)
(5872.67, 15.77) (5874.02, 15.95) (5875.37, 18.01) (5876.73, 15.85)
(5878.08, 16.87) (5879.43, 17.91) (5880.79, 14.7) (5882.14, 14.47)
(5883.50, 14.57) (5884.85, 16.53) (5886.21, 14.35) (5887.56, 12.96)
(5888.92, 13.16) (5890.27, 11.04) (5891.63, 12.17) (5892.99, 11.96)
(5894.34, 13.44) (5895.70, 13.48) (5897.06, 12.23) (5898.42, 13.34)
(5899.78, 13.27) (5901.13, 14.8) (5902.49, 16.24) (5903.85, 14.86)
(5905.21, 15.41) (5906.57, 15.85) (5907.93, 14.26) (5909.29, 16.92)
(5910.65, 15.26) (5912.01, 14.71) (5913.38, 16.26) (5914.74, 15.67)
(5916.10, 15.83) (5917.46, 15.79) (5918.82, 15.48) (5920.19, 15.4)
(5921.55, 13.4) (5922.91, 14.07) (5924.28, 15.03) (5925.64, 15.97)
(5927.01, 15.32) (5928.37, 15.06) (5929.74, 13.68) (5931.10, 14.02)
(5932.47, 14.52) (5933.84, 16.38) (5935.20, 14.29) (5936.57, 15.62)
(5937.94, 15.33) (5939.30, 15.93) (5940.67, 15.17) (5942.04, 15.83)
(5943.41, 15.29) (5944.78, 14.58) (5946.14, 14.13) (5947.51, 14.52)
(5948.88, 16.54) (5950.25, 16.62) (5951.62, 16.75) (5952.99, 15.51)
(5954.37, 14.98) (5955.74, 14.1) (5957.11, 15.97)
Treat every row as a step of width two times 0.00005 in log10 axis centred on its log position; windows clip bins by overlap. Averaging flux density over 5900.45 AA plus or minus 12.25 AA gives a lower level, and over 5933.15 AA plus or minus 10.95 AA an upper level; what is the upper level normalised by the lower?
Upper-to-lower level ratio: 1.08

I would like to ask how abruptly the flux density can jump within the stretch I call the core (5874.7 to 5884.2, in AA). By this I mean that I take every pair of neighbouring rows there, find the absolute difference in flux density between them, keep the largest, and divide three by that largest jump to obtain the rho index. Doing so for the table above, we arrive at 0.93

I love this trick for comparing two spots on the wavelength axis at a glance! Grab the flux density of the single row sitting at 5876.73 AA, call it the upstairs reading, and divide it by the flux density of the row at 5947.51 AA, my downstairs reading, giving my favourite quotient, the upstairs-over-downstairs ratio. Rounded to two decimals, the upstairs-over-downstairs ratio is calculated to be 1.09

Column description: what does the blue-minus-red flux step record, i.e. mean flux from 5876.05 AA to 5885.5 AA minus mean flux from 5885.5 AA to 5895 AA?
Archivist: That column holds 3.1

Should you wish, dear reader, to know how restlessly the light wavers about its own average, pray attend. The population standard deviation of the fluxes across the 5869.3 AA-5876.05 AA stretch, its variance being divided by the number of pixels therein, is 1.03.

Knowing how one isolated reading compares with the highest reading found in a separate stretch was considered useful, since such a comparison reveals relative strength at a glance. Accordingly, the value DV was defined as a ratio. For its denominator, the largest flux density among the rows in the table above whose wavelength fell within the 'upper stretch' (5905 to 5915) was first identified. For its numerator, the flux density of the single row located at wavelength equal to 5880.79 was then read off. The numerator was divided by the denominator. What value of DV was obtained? 0.87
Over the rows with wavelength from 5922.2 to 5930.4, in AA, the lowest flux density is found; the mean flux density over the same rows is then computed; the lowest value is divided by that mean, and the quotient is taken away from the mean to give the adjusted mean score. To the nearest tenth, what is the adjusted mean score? 13.9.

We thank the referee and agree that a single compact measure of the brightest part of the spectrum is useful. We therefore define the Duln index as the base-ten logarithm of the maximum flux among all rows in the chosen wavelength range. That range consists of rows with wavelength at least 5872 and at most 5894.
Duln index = 1.26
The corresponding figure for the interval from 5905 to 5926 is 1.23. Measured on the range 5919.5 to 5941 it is 1.21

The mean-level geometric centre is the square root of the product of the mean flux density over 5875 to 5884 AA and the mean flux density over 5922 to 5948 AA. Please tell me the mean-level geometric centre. 15.5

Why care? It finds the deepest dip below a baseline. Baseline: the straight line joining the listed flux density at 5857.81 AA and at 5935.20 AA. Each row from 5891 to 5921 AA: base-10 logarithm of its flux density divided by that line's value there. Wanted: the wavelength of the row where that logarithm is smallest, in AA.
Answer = 5892.99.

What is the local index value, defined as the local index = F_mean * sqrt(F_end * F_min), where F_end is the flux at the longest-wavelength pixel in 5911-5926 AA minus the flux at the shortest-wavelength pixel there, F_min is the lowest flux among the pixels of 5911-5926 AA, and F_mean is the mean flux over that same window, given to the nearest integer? 63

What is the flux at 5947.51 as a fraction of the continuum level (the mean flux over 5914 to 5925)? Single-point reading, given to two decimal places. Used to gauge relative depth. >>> 0.96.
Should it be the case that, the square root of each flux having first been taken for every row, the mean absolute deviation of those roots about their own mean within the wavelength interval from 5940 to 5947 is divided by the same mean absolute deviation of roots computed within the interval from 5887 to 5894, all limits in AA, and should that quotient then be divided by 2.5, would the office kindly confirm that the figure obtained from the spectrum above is 0.29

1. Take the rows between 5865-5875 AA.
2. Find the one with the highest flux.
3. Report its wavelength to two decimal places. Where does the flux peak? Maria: 5871.32 AA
